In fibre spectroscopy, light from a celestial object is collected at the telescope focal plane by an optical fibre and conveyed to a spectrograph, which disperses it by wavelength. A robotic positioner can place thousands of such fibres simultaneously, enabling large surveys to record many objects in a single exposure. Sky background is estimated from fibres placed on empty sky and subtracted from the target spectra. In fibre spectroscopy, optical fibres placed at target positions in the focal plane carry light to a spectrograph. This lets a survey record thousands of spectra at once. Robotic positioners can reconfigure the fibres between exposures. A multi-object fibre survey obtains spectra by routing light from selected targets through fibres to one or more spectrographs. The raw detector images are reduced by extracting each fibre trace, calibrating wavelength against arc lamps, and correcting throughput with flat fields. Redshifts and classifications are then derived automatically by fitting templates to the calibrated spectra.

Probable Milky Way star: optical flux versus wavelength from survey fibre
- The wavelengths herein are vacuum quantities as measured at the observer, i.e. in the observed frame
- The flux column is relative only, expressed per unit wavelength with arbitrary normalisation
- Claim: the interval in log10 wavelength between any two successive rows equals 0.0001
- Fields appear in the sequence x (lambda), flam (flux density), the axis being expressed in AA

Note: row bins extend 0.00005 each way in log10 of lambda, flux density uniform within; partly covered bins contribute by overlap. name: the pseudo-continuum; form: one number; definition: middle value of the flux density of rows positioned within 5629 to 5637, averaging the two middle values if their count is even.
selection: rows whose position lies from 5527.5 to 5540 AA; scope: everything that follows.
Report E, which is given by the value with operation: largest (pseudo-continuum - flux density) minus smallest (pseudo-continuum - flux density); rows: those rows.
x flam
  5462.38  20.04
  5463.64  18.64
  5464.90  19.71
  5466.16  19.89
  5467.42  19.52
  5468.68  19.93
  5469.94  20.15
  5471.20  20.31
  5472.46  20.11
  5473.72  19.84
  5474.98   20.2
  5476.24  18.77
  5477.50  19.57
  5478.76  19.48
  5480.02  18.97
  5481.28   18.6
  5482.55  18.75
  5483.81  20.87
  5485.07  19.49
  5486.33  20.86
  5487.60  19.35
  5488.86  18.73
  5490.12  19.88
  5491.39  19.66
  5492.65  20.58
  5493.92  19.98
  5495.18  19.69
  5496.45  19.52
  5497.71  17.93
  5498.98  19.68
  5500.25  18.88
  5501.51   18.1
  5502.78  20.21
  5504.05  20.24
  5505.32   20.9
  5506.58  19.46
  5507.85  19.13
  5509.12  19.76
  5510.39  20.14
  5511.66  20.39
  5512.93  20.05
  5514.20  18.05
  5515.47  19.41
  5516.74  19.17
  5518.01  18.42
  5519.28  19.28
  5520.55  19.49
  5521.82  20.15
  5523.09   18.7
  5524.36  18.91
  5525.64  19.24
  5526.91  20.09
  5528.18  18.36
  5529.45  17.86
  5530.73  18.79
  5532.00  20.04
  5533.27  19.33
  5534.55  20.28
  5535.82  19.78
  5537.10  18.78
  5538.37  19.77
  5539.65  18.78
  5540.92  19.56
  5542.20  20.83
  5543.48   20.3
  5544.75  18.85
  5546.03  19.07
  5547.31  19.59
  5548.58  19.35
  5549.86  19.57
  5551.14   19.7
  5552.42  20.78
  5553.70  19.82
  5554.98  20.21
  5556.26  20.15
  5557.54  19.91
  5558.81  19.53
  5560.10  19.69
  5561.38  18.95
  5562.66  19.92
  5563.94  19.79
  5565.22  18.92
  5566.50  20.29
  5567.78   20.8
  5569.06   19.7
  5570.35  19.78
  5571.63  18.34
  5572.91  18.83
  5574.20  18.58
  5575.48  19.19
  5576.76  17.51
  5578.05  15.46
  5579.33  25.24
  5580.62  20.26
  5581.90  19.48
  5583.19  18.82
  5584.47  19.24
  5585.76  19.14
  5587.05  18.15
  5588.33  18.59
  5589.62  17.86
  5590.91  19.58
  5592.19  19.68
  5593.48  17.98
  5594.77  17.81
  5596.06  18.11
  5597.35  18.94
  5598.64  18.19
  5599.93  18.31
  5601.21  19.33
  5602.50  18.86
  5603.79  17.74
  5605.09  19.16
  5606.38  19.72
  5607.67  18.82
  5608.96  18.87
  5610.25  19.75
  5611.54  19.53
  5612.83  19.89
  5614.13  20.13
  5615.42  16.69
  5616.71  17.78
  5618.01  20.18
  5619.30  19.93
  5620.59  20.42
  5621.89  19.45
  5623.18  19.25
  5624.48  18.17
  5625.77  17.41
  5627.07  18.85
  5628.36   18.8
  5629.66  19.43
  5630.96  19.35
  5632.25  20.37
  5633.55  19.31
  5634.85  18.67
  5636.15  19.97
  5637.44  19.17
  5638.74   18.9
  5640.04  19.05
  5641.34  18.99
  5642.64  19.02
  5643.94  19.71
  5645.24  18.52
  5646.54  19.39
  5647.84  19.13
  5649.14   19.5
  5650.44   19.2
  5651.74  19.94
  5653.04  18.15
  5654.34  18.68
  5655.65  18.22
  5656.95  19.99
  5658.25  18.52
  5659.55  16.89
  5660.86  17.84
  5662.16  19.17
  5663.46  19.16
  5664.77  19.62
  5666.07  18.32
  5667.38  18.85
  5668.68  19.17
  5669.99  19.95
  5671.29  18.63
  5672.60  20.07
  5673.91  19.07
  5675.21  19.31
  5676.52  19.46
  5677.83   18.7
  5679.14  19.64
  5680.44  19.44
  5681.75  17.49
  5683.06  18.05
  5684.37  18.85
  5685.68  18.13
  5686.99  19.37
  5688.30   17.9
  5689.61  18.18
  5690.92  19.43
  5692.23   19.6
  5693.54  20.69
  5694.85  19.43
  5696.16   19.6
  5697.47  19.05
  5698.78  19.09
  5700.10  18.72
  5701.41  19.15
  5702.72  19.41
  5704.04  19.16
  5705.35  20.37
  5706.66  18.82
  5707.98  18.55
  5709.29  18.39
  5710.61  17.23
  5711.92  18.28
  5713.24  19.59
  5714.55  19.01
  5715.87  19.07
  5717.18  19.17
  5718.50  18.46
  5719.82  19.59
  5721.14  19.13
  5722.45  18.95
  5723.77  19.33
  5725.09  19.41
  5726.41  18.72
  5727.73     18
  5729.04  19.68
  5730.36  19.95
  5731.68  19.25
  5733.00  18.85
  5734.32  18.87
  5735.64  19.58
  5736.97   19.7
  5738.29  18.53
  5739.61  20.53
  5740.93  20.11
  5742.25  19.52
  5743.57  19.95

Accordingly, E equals 2.4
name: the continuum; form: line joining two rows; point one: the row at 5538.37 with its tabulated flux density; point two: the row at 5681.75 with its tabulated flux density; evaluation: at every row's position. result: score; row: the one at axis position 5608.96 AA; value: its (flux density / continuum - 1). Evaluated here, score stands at 0.01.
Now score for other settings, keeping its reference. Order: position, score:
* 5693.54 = 0.20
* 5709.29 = 0.08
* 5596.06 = -0.04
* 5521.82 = 0.01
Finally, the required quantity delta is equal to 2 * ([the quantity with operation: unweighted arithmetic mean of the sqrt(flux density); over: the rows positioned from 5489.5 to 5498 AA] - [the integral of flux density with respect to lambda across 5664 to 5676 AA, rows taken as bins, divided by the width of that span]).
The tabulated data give -29.58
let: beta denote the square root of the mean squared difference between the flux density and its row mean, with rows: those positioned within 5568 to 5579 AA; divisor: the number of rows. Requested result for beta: 1.32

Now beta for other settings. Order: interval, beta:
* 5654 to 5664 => 0.88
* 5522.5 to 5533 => 0.72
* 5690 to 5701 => 0.55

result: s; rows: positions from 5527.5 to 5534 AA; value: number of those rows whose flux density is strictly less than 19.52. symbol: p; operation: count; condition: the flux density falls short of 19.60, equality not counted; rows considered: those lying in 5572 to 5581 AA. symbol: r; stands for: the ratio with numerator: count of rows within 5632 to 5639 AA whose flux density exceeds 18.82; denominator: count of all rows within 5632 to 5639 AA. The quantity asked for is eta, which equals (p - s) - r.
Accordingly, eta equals 0.2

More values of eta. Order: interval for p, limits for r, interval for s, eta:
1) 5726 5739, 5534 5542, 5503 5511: 4.3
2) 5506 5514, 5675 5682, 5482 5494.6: -2.7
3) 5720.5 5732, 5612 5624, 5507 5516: 3.2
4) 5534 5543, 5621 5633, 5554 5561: 2.3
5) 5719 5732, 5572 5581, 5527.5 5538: 2.4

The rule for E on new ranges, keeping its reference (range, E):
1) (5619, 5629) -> 3.0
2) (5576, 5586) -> 9.8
